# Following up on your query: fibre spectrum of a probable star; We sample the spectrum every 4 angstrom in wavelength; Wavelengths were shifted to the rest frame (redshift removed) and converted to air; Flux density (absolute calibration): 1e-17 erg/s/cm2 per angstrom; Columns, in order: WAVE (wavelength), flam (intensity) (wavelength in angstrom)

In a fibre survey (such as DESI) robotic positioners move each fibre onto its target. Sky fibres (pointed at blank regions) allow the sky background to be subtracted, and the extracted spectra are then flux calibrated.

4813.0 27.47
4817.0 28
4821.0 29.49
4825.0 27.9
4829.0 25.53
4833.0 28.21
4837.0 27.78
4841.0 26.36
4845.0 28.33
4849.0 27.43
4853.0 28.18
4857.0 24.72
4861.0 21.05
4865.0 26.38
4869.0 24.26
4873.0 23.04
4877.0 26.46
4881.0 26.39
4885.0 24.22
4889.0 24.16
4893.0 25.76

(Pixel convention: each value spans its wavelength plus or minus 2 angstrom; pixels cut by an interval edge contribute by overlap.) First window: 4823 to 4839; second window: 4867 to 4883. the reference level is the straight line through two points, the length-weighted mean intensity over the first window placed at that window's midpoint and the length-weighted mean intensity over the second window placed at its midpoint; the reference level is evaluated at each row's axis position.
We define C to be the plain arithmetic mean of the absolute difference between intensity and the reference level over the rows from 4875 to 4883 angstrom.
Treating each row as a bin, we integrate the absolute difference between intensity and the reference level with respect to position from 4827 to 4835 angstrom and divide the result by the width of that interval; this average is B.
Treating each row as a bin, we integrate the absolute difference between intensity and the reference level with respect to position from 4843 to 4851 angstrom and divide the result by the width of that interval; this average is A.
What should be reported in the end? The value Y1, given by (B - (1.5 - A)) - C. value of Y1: -0.3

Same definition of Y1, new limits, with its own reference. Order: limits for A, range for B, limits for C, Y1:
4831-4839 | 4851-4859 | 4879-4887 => 0.0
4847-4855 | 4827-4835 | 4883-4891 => 1.2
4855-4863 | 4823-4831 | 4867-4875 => 1.0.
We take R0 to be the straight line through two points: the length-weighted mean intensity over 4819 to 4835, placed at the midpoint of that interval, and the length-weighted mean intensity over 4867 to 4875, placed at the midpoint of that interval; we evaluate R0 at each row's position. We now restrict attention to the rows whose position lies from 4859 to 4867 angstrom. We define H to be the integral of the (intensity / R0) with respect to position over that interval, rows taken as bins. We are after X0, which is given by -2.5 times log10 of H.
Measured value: -2.23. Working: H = 7.8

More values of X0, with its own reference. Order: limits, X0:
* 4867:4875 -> -2.26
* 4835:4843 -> -2.27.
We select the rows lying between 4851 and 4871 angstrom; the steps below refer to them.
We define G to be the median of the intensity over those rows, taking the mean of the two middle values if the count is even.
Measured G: 24.7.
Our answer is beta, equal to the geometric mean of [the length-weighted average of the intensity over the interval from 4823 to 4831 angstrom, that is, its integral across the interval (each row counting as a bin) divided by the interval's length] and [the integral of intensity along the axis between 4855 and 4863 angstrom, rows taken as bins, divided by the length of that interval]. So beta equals 24.7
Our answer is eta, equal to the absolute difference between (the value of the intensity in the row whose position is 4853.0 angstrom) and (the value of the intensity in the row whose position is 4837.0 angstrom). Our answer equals 0.4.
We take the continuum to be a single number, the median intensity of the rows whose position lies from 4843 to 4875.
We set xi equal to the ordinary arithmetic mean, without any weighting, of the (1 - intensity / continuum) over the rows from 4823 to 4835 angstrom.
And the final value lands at -0.07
